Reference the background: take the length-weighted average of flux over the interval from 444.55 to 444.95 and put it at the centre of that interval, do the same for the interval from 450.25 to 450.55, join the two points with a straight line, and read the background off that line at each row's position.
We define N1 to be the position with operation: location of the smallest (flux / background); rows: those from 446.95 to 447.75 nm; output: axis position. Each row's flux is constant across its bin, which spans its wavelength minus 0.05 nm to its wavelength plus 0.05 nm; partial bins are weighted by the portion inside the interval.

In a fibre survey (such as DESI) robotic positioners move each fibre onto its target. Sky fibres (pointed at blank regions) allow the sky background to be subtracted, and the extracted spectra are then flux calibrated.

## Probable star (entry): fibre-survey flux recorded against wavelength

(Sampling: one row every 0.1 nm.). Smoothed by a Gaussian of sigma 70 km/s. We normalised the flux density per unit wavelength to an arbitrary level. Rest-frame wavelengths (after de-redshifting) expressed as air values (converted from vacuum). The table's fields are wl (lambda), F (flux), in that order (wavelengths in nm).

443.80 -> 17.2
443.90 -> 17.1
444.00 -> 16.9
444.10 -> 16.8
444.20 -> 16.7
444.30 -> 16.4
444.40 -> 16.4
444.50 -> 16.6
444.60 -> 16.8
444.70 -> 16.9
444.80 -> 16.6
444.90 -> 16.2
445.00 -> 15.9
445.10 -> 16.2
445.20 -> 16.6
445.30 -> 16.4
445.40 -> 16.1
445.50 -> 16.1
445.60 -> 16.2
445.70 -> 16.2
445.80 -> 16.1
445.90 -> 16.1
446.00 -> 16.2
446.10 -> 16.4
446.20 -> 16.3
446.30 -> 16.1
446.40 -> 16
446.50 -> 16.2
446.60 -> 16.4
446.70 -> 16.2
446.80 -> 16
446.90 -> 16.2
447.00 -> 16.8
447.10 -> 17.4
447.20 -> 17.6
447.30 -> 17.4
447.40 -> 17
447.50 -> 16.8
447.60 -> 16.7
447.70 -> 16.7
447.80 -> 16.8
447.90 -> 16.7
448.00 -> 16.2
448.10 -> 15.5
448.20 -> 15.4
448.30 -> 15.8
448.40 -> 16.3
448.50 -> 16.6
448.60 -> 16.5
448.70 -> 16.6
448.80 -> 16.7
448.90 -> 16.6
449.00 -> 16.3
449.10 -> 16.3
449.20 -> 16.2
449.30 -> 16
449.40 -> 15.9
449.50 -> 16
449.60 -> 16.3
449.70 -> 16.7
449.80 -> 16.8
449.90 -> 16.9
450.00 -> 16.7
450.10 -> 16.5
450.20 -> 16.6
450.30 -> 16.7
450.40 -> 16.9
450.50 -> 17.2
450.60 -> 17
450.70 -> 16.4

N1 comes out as 447.70 nm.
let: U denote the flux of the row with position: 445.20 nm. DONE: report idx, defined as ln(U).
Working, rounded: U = 16.6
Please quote 2.81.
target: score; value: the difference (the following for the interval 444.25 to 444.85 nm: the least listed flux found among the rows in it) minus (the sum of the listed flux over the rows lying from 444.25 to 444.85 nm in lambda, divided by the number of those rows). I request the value -0.22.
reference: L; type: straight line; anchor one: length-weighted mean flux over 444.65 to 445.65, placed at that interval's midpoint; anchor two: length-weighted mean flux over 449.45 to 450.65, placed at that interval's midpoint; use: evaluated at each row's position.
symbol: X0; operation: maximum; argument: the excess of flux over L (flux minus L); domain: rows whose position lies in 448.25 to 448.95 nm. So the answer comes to 0.1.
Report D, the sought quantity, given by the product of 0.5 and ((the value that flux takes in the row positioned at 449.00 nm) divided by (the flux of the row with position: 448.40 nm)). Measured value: 0.500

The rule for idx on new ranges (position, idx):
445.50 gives 2.78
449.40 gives 2.77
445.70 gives 2.79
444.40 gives 2.80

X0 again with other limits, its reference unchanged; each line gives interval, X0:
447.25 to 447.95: 0.9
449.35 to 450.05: 0.2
